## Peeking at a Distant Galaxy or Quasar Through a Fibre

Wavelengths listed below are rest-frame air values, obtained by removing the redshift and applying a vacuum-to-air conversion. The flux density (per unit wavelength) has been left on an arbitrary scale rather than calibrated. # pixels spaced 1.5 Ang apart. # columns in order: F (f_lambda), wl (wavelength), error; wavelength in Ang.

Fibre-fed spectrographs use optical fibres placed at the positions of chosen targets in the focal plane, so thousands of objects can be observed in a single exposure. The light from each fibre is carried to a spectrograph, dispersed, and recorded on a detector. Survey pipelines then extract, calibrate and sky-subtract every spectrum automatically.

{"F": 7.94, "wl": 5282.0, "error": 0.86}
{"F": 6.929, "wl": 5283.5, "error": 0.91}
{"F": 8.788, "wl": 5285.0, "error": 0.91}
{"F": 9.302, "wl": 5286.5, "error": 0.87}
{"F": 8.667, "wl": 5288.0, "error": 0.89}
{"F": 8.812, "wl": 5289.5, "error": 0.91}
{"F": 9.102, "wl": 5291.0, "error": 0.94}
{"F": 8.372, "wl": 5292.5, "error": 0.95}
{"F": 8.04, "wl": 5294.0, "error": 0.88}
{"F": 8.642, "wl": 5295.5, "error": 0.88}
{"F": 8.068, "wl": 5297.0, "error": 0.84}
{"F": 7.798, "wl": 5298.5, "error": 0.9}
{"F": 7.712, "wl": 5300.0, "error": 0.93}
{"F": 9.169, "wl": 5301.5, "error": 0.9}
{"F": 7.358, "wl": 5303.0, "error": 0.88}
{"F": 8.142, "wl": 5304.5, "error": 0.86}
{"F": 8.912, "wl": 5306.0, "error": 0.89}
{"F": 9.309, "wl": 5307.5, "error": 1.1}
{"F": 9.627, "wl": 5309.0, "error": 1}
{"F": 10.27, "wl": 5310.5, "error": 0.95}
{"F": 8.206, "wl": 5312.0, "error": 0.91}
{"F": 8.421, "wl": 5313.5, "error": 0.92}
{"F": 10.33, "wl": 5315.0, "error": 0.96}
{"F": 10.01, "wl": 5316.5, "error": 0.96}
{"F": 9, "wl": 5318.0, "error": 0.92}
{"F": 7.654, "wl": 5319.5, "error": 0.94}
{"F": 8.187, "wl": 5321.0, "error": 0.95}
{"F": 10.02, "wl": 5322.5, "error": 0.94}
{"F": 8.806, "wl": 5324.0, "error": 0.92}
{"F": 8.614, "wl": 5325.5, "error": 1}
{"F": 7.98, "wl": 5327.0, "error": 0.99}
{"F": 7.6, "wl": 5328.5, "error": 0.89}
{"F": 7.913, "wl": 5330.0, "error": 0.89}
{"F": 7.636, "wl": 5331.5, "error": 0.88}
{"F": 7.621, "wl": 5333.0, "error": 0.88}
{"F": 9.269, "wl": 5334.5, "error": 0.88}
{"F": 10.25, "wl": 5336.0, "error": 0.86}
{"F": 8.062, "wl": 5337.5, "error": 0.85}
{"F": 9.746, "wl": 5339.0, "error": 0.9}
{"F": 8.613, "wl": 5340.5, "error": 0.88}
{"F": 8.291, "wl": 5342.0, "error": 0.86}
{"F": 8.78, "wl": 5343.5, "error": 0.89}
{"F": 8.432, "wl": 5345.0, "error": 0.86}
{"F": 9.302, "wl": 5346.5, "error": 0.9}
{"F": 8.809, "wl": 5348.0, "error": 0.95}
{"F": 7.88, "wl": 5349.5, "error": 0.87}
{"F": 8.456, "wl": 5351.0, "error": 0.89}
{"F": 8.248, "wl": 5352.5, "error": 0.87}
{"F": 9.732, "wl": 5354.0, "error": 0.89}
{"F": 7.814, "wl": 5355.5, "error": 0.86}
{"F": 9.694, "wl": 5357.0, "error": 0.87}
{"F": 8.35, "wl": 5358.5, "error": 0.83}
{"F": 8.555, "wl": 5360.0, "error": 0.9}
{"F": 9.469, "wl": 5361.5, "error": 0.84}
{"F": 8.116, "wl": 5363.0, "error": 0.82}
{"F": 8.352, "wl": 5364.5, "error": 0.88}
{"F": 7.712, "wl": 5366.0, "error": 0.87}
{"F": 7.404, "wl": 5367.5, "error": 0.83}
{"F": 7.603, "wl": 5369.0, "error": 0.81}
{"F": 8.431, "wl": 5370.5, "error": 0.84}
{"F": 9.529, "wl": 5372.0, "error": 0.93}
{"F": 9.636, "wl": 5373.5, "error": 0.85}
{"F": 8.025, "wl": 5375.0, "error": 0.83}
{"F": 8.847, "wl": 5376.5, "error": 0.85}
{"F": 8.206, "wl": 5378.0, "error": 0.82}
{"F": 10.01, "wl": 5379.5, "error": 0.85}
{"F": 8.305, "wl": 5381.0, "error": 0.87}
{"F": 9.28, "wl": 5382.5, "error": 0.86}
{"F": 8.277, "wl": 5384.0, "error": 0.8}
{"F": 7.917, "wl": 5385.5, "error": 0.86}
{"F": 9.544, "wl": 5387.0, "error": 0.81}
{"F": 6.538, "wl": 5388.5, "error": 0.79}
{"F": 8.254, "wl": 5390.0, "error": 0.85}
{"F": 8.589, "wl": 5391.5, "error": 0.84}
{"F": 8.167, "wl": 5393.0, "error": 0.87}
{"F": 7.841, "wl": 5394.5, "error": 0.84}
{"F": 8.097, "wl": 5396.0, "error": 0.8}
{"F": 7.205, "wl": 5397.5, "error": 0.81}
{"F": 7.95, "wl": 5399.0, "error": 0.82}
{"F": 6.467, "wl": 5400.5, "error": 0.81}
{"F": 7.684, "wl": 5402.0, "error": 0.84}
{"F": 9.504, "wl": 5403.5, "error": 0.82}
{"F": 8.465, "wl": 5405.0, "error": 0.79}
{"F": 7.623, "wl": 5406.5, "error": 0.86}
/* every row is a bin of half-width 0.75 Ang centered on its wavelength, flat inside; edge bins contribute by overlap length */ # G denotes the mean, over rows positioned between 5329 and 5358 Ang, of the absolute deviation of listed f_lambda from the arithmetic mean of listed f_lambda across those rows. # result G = 0.66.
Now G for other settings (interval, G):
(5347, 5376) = 0.61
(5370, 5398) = 0.66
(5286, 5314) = 0.58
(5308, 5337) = 0.87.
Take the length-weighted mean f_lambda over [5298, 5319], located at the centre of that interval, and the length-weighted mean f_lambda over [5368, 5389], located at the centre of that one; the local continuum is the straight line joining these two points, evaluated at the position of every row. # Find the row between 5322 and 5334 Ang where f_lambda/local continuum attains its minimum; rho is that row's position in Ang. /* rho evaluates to 5328.5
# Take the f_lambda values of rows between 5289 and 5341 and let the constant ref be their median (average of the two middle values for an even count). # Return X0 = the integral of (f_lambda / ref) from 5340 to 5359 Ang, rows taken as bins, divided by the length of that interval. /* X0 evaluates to 1.00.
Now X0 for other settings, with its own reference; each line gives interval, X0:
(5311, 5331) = 1.01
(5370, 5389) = 1.01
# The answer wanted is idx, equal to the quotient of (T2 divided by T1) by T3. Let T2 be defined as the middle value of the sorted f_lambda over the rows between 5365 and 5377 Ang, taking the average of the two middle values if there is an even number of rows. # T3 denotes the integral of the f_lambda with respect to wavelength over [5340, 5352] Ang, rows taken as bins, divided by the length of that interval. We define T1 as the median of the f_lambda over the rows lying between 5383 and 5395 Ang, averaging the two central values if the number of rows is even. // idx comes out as 0.117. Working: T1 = 8.21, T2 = 8.23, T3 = 8.56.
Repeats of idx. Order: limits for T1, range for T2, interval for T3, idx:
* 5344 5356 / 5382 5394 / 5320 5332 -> 0.117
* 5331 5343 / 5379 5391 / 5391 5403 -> 0.126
